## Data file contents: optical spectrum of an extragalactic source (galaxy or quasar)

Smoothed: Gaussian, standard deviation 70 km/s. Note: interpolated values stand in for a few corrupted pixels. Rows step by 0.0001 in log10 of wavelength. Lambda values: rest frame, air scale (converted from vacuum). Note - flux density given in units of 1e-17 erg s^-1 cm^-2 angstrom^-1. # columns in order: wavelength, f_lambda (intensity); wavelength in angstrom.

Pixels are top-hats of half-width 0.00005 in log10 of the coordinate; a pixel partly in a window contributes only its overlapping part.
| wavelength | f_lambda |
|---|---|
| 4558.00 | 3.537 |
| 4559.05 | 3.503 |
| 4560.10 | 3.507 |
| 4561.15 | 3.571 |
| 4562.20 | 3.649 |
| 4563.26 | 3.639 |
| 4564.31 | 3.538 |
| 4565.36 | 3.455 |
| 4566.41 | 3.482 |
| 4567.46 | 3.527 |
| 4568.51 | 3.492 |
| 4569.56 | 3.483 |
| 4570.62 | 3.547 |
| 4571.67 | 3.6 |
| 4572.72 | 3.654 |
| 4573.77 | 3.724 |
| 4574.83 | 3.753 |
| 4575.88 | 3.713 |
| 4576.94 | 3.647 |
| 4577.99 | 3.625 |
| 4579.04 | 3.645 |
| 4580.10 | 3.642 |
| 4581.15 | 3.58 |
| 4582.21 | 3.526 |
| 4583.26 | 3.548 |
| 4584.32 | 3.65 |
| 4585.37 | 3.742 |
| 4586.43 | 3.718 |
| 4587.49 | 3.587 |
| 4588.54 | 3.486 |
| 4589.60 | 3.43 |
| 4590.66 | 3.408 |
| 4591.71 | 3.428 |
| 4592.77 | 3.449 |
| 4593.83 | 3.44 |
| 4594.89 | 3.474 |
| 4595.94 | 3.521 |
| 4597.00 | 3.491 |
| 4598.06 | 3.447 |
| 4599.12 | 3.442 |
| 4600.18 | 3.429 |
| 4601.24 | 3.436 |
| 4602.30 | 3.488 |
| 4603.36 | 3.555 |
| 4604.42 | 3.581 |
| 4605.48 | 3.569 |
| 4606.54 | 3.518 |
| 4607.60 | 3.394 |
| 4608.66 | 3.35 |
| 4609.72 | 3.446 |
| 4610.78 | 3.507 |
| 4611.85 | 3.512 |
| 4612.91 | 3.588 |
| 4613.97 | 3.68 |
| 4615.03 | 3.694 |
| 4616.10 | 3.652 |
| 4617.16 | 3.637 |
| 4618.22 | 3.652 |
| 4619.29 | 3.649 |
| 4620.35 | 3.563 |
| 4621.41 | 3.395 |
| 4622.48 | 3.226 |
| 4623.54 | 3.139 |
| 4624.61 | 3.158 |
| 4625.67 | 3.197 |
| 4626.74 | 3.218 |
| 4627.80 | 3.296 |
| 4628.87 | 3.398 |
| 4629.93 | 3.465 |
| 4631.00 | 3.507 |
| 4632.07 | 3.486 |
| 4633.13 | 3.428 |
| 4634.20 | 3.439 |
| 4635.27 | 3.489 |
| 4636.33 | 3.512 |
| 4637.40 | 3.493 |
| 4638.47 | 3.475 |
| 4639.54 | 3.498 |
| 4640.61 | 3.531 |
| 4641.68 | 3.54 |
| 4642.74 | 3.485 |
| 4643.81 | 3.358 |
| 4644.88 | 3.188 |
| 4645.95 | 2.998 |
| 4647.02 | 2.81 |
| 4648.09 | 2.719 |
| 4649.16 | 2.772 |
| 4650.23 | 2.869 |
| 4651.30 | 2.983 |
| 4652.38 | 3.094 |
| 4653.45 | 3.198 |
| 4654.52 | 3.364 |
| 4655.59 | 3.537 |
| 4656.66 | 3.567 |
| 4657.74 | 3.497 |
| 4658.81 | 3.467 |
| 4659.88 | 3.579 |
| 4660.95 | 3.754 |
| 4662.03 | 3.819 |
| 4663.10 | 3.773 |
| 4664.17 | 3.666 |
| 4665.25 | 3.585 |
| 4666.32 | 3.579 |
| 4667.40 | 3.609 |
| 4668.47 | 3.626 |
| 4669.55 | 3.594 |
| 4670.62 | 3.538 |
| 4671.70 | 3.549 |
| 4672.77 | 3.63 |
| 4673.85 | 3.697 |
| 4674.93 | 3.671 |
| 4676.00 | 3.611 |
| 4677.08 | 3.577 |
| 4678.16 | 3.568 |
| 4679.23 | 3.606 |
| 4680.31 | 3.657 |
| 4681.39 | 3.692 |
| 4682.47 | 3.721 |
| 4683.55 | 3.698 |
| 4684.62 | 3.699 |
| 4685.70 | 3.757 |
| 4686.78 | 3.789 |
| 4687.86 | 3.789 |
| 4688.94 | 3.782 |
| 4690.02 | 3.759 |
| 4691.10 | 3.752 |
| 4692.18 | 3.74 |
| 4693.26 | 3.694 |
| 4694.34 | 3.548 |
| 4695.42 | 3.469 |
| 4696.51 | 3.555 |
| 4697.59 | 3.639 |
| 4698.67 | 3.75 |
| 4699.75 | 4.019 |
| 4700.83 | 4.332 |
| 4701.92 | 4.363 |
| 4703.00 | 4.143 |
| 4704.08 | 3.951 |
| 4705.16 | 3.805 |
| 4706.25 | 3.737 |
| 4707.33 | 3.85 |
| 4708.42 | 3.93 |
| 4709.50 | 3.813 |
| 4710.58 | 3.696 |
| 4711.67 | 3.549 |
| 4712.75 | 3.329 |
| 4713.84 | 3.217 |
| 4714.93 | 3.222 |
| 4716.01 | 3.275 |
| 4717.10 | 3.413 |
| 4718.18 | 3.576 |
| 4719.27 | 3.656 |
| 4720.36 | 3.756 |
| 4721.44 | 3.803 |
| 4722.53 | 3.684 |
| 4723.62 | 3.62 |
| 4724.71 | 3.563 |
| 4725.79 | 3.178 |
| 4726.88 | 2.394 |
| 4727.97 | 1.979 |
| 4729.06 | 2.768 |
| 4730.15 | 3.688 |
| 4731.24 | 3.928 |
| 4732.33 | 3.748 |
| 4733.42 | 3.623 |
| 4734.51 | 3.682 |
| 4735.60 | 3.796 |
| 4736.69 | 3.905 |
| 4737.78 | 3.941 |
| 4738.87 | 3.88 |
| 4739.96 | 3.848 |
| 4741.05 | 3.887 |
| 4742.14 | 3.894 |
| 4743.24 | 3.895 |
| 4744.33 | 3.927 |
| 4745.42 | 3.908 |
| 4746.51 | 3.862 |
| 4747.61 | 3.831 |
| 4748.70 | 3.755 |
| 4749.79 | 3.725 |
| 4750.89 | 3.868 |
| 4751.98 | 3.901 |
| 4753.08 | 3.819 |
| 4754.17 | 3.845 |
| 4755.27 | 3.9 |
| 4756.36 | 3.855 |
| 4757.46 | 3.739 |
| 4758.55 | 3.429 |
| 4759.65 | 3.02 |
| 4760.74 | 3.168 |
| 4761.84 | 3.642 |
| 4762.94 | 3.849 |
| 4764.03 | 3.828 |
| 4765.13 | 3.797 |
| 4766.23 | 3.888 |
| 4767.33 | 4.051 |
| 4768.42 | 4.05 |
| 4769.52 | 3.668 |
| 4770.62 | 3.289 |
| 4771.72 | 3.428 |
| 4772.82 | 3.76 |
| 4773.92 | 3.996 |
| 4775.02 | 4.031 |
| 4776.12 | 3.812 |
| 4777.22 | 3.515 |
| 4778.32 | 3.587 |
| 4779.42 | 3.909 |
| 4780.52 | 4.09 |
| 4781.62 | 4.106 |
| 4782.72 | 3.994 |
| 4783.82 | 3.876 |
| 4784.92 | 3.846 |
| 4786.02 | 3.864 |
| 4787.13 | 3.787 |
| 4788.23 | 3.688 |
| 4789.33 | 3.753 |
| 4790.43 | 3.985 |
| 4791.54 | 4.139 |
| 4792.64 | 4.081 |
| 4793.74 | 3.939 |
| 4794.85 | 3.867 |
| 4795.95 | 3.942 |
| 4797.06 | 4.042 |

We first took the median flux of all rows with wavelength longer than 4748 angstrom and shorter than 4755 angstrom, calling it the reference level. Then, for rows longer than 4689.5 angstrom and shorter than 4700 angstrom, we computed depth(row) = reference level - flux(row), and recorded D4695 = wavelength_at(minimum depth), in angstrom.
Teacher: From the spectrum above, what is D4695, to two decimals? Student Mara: 4699.75 angstrom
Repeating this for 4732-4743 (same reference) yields 4737.78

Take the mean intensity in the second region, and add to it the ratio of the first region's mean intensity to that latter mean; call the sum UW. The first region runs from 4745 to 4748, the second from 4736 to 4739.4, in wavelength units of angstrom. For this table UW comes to 4.90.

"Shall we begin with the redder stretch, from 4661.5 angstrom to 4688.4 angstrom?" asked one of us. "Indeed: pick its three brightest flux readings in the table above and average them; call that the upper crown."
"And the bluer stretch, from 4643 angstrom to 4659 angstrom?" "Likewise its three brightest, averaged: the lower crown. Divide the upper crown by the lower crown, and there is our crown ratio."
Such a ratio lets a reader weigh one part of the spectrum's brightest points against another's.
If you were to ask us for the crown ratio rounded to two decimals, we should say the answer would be 1.08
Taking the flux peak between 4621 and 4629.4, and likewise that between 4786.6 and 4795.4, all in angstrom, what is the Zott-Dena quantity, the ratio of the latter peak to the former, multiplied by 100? 122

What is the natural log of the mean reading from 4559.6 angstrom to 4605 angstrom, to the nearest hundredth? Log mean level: 1.27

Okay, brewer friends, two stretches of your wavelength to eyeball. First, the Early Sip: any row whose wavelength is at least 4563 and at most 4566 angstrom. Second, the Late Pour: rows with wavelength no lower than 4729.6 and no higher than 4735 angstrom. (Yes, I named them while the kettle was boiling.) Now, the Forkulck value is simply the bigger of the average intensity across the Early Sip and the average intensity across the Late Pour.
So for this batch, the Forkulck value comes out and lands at 3.73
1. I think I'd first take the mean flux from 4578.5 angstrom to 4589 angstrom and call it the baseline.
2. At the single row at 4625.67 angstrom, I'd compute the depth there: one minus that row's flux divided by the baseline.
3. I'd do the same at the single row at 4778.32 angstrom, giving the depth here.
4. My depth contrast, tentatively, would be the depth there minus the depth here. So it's 0.11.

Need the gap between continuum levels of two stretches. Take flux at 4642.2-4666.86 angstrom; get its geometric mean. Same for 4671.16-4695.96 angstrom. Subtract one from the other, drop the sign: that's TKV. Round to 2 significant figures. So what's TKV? 0.36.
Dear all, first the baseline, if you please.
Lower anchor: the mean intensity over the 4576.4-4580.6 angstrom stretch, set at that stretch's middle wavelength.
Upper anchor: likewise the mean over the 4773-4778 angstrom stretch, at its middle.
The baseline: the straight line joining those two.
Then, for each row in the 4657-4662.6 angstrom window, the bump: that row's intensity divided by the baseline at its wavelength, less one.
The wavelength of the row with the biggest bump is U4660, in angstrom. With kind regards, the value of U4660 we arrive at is 4662.03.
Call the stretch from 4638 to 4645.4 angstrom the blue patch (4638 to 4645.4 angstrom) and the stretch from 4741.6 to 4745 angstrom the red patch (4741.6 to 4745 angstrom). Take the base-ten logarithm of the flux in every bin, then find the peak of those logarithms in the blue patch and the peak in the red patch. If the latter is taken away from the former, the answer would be -0.045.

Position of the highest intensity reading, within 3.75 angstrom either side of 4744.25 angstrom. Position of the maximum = 4744.33 angstrom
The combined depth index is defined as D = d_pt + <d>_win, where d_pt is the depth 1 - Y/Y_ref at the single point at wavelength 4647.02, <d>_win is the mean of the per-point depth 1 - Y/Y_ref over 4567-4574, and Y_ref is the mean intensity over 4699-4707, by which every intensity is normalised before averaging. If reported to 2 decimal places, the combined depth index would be 0.42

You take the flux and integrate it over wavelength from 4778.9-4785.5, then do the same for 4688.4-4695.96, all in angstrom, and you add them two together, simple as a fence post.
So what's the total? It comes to 54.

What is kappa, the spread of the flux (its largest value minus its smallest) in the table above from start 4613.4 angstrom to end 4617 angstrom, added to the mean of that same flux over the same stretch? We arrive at 3.7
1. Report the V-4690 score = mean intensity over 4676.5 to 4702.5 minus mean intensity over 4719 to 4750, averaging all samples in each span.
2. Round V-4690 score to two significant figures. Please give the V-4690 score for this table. 0.12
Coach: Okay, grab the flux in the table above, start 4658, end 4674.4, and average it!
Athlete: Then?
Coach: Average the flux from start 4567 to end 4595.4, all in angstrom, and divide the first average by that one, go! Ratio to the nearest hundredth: 1.02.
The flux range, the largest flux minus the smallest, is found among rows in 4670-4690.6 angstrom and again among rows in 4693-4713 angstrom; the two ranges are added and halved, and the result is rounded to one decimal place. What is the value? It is 0.6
